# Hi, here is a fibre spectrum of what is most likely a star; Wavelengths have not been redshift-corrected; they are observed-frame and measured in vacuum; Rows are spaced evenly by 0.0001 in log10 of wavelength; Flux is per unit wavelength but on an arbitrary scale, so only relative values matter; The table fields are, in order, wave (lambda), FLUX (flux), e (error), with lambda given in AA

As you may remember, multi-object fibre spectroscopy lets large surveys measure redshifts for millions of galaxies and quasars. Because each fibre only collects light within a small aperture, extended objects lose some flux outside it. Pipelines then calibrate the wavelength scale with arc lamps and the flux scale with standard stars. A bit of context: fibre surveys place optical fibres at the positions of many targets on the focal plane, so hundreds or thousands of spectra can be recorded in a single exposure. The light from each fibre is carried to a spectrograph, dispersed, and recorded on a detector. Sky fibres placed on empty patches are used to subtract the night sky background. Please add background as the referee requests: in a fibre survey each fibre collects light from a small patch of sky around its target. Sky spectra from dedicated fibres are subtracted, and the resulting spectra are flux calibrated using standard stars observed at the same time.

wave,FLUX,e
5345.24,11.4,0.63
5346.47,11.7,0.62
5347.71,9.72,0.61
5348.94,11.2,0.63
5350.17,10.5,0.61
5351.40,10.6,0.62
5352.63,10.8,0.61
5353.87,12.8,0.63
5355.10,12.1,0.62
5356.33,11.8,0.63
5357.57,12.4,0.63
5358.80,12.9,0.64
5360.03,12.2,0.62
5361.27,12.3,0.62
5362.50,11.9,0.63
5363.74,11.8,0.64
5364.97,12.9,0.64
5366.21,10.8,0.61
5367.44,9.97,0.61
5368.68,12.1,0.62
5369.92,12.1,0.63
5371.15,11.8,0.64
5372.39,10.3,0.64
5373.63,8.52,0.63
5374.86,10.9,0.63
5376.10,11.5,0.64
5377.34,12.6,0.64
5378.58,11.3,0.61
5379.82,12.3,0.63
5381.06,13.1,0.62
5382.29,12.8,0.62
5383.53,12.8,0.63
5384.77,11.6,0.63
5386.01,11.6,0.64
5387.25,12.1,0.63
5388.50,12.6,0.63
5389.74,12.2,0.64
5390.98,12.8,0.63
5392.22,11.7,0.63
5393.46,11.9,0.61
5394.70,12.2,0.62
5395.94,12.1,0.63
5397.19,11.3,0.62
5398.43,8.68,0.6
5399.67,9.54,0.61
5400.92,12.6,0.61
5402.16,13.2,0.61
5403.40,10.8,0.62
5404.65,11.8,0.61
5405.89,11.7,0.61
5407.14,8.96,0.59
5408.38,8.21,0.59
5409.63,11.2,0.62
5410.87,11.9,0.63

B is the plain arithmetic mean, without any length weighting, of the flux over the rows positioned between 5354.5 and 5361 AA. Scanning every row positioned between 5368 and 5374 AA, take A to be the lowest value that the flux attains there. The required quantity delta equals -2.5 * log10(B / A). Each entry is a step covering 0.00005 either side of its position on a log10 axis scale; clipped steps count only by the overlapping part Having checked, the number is -0.4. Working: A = 8.52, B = 12.3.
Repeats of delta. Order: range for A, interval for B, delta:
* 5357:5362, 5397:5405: 0.1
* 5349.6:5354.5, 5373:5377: 0.0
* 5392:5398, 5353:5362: -0.1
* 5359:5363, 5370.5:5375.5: 0.1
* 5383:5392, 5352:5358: 0.0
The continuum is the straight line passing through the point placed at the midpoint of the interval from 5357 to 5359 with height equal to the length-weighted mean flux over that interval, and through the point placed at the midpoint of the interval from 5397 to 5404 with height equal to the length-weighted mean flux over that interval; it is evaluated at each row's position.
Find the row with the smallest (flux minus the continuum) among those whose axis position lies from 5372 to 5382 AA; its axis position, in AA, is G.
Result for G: 5373.63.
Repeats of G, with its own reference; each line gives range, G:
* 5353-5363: 5356.33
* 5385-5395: 5386.01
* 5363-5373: 5367.44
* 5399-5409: 5408.38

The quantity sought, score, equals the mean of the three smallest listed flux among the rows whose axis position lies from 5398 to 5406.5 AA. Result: 9.7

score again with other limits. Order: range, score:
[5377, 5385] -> 11.7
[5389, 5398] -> 11.6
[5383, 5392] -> 11.8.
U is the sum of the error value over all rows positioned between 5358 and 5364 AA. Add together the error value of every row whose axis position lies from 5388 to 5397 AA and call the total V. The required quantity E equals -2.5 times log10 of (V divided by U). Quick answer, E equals -0.36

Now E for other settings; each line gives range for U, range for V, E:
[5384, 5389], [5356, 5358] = 0.76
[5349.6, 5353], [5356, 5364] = -0.95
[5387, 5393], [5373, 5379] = 0.00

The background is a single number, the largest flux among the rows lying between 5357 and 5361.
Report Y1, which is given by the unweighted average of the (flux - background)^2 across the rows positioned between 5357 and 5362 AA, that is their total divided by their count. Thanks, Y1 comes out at 0.3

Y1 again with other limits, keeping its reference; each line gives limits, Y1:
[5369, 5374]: 6.9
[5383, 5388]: 1.0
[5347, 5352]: 6.0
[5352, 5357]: 1.6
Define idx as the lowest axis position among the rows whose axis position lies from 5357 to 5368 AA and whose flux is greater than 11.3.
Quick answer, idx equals 5357.57 AA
